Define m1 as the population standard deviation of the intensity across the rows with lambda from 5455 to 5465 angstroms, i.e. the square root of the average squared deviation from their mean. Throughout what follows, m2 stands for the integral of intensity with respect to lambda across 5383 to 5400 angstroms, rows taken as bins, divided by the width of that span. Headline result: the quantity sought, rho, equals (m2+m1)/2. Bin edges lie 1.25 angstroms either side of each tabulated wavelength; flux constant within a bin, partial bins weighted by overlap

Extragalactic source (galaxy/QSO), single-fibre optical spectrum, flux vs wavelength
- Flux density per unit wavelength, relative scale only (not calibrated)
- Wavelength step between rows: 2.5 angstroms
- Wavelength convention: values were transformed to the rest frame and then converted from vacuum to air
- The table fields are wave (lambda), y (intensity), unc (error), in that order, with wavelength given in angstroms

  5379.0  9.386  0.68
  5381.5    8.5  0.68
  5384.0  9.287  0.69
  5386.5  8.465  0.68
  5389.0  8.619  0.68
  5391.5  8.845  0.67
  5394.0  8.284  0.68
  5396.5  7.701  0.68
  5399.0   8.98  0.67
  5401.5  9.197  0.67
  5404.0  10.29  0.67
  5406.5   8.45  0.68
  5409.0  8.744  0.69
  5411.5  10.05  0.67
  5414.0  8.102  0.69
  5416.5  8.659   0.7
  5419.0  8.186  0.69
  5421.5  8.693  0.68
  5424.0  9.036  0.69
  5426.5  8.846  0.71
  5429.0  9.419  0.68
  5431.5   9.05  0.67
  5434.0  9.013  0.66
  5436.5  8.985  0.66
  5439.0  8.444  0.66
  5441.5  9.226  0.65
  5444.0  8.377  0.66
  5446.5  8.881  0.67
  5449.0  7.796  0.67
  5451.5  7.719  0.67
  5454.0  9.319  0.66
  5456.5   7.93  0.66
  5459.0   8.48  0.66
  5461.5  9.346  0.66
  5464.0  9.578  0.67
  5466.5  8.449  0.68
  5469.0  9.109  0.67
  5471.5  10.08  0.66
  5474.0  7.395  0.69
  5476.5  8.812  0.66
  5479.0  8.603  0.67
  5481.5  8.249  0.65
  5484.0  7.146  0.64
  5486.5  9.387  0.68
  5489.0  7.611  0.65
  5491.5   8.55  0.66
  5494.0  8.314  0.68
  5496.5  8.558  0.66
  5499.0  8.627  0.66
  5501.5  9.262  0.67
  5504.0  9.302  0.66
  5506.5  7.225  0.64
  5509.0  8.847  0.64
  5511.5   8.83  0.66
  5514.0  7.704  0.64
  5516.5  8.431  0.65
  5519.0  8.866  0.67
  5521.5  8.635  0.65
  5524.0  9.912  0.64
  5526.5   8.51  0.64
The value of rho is 4.62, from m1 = 0.66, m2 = 8.58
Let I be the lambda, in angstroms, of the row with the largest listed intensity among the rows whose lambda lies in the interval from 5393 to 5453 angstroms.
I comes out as 5404.0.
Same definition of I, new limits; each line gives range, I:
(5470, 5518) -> 5471.5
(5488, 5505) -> 5504.0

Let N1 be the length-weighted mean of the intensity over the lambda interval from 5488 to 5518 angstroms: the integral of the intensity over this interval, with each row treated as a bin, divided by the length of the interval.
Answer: 8.45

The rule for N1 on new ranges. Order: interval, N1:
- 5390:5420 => 8.79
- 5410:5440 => 8.88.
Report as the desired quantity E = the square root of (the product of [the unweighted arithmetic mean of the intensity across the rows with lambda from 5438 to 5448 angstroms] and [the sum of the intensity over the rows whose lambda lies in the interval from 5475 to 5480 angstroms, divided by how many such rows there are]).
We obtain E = 8.72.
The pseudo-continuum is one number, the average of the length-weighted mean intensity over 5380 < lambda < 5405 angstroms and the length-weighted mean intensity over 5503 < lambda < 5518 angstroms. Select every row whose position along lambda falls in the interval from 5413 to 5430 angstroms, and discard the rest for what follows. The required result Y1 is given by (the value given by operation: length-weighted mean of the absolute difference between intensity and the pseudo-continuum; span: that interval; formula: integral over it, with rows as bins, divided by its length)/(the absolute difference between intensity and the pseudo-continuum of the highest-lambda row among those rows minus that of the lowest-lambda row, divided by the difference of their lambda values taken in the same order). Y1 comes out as 16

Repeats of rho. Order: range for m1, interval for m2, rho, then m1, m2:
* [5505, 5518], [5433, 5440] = 4.73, 0.64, 8.82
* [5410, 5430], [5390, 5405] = 4.73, 0.60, 8.85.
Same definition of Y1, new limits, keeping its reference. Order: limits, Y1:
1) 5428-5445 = -11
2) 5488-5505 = -21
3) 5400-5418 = -18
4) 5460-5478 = -21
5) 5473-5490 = -49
